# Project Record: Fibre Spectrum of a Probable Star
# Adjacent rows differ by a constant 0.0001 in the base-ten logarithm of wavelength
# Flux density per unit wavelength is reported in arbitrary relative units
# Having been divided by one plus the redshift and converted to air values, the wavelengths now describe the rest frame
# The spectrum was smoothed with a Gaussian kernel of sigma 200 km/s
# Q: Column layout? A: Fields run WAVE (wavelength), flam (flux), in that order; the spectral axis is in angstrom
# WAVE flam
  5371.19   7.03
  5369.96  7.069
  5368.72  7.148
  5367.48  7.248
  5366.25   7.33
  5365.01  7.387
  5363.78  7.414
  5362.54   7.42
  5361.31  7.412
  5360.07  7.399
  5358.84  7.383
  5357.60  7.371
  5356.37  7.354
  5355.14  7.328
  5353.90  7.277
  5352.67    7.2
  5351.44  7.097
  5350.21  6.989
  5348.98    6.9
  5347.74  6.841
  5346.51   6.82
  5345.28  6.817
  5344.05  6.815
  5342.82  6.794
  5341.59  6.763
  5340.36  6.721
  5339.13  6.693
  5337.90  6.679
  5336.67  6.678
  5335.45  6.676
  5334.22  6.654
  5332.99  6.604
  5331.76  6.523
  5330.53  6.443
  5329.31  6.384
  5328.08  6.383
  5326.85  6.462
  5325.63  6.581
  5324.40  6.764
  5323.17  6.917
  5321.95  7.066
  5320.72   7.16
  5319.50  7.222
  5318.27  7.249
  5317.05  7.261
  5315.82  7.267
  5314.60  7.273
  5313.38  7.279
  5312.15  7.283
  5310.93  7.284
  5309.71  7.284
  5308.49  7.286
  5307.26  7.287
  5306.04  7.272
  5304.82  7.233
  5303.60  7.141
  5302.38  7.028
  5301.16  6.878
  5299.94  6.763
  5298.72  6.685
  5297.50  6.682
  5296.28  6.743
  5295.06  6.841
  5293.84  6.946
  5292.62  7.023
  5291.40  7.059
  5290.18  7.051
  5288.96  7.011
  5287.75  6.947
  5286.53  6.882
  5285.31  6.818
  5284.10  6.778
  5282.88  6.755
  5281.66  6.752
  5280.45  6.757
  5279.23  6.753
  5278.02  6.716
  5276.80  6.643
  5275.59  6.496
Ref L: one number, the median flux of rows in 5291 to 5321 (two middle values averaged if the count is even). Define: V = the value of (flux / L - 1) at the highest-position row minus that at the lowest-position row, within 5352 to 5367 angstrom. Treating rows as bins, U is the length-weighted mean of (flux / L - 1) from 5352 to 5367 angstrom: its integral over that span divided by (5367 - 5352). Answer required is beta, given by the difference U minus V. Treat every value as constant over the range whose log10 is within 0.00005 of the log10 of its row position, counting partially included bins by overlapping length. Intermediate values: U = 0.018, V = 0.02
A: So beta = 0.00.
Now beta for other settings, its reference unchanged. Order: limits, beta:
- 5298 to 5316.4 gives -0.09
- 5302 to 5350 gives -0.02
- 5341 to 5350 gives -0.07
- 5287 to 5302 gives -0.04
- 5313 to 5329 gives 0.09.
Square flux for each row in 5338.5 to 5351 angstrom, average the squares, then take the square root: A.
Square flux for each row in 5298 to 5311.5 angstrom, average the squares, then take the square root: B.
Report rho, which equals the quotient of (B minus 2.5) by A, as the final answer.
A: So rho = 0.68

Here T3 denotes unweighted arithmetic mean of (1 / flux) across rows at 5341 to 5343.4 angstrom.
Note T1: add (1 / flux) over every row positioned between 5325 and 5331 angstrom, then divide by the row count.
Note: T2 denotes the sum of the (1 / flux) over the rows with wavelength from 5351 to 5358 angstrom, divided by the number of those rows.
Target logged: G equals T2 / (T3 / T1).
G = 0.145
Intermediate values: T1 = 0.1550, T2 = 0.138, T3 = 0.148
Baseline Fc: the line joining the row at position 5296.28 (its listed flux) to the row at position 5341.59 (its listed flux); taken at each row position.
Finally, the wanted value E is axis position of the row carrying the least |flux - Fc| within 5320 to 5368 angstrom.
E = 5341.59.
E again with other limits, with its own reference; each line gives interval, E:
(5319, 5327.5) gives 5324.40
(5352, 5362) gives 5352.67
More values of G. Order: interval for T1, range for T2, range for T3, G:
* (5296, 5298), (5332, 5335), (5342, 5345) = 0.153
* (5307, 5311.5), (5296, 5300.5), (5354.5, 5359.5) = 0.150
